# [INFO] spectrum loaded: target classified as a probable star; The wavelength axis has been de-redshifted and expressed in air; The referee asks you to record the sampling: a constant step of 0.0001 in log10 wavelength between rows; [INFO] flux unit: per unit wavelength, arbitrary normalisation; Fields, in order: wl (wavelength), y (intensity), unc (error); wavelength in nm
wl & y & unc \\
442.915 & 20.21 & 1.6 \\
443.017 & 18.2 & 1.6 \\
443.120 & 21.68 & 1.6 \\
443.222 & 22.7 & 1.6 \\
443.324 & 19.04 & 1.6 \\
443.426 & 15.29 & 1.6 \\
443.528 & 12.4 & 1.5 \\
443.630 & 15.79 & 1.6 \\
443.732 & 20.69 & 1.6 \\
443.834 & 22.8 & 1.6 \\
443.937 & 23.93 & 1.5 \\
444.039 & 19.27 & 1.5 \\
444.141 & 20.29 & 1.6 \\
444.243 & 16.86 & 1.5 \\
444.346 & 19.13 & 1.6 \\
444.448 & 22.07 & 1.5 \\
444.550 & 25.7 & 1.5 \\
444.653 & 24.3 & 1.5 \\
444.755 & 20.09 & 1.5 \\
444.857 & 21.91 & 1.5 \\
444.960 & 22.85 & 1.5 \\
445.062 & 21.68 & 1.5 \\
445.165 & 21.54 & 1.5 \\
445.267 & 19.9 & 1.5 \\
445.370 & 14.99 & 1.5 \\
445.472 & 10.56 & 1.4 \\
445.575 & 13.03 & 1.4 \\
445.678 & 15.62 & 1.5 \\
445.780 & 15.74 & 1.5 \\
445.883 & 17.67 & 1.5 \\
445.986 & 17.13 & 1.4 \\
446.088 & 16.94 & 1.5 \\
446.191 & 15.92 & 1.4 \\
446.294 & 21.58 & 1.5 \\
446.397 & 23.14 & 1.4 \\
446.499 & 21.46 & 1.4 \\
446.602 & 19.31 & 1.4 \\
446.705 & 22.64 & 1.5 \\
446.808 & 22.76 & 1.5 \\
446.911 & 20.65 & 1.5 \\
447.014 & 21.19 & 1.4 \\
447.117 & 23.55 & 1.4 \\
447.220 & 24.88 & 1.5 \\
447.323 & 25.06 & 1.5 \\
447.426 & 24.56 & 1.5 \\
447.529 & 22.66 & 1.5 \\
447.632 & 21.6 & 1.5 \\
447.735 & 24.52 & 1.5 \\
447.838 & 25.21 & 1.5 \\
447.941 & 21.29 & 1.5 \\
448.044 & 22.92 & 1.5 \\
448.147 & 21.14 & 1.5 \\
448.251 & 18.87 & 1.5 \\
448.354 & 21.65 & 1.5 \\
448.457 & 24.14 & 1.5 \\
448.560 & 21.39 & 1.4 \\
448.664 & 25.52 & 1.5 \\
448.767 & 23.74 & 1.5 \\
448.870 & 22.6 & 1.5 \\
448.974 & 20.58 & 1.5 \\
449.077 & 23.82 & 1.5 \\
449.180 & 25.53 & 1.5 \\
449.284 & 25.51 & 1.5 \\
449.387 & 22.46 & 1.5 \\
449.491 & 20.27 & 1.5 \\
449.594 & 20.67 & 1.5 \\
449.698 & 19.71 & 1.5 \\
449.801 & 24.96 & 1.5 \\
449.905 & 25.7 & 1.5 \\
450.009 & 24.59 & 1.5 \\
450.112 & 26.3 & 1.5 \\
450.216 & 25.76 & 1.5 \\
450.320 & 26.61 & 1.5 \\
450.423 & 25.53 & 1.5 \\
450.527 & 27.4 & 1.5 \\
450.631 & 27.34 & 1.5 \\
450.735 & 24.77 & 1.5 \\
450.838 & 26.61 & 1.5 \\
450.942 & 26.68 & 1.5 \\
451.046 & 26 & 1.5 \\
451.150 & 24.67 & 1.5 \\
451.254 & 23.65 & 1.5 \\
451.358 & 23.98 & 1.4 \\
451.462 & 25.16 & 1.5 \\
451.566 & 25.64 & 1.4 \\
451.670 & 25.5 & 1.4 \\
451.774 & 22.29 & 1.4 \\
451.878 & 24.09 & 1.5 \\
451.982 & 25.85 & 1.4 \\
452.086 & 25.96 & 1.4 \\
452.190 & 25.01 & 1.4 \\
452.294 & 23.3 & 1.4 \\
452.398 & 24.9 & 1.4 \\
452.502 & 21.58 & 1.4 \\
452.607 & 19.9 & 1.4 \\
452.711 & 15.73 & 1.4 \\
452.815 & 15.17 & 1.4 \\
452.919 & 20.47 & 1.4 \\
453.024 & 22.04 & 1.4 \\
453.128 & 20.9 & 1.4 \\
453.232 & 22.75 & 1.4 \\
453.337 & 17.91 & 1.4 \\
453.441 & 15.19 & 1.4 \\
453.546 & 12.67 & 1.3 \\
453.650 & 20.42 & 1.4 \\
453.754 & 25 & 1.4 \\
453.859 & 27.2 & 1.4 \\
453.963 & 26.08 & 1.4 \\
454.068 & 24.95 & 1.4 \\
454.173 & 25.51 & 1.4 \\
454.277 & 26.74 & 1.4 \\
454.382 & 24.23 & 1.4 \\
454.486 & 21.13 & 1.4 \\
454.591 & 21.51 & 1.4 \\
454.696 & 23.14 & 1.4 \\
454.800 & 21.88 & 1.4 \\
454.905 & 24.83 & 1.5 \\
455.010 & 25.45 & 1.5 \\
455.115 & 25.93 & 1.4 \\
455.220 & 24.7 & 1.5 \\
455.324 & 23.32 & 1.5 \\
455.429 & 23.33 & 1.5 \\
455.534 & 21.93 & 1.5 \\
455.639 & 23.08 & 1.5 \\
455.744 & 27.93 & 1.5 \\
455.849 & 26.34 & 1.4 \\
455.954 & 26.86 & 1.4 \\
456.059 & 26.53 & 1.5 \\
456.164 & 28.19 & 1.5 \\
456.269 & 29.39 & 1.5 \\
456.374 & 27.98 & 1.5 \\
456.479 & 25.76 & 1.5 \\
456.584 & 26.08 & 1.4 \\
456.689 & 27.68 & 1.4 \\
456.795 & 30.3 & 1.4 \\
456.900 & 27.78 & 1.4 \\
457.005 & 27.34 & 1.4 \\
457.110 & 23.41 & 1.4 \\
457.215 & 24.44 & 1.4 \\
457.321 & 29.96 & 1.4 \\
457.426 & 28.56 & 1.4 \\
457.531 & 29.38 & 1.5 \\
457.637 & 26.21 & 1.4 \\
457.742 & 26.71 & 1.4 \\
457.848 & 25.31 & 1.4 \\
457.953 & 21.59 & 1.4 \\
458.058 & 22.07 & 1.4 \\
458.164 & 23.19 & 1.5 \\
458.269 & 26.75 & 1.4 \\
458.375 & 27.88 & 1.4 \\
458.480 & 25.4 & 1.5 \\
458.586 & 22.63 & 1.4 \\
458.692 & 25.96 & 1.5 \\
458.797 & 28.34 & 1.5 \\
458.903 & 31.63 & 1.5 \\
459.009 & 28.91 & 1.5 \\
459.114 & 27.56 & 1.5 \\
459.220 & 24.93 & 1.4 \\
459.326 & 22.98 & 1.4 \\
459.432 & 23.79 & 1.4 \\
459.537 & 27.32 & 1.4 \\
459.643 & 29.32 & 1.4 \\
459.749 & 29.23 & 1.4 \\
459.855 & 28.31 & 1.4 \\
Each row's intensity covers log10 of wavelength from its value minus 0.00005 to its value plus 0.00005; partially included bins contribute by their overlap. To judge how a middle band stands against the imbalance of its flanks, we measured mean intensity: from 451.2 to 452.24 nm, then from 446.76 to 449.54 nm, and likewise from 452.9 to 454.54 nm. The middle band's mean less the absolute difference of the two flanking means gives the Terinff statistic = 23.9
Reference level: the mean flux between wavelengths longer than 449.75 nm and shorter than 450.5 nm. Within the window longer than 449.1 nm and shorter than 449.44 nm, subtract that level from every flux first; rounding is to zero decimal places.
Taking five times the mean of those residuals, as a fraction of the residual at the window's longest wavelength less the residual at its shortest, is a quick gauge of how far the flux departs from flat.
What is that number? 2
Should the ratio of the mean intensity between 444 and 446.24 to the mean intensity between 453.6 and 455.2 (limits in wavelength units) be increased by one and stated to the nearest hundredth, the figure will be 1.77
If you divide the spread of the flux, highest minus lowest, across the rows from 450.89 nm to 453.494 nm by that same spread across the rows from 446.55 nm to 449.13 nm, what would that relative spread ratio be 1.7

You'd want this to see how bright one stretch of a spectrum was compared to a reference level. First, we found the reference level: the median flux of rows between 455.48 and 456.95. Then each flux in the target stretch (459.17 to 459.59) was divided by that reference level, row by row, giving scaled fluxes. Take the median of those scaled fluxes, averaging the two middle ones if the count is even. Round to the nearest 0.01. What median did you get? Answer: 0.89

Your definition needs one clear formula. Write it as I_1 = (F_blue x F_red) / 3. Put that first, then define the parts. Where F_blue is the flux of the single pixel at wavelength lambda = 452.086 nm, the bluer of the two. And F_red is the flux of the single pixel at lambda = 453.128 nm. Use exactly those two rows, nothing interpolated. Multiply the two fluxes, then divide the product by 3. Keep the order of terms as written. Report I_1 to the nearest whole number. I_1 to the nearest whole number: 181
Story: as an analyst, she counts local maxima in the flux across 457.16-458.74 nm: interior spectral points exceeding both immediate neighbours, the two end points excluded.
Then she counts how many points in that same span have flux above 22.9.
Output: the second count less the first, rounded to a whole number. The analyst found 8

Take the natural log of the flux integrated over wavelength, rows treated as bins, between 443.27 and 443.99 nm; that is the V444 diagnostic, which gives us 2.59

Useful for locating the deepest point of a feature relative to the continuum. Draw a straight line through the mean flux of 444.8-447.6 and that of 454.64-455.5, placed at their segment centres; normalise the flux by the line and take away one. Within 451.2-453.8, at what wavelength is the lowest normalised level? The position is 453.546 nm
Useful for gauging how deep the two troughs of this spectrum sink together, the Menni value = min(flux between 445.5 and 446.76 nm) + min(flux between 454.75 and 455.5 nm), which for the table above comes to 35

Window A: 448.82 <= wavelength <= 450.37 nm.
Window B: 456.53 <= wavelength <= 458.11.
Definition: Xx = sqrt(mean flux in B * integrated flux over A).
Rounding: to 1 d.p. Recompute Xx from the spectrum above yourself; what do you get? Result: 31.2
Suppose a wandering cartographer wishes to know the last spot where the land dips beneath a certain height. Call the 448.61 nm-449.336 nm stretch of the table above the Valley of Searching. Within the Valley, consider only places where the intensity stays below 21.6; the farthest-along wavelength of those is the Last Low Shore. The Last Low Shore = 448.974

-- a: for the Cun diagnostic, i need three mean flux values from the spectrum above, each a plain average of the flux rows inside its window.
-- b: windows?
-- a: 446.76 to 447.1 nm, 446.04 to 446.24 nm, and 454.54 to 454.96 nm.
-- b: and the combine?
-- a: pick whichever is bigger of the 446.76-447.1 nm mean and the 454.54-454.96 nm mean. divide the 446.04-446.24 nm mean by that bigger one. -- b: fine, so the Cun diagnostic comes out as 0.72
